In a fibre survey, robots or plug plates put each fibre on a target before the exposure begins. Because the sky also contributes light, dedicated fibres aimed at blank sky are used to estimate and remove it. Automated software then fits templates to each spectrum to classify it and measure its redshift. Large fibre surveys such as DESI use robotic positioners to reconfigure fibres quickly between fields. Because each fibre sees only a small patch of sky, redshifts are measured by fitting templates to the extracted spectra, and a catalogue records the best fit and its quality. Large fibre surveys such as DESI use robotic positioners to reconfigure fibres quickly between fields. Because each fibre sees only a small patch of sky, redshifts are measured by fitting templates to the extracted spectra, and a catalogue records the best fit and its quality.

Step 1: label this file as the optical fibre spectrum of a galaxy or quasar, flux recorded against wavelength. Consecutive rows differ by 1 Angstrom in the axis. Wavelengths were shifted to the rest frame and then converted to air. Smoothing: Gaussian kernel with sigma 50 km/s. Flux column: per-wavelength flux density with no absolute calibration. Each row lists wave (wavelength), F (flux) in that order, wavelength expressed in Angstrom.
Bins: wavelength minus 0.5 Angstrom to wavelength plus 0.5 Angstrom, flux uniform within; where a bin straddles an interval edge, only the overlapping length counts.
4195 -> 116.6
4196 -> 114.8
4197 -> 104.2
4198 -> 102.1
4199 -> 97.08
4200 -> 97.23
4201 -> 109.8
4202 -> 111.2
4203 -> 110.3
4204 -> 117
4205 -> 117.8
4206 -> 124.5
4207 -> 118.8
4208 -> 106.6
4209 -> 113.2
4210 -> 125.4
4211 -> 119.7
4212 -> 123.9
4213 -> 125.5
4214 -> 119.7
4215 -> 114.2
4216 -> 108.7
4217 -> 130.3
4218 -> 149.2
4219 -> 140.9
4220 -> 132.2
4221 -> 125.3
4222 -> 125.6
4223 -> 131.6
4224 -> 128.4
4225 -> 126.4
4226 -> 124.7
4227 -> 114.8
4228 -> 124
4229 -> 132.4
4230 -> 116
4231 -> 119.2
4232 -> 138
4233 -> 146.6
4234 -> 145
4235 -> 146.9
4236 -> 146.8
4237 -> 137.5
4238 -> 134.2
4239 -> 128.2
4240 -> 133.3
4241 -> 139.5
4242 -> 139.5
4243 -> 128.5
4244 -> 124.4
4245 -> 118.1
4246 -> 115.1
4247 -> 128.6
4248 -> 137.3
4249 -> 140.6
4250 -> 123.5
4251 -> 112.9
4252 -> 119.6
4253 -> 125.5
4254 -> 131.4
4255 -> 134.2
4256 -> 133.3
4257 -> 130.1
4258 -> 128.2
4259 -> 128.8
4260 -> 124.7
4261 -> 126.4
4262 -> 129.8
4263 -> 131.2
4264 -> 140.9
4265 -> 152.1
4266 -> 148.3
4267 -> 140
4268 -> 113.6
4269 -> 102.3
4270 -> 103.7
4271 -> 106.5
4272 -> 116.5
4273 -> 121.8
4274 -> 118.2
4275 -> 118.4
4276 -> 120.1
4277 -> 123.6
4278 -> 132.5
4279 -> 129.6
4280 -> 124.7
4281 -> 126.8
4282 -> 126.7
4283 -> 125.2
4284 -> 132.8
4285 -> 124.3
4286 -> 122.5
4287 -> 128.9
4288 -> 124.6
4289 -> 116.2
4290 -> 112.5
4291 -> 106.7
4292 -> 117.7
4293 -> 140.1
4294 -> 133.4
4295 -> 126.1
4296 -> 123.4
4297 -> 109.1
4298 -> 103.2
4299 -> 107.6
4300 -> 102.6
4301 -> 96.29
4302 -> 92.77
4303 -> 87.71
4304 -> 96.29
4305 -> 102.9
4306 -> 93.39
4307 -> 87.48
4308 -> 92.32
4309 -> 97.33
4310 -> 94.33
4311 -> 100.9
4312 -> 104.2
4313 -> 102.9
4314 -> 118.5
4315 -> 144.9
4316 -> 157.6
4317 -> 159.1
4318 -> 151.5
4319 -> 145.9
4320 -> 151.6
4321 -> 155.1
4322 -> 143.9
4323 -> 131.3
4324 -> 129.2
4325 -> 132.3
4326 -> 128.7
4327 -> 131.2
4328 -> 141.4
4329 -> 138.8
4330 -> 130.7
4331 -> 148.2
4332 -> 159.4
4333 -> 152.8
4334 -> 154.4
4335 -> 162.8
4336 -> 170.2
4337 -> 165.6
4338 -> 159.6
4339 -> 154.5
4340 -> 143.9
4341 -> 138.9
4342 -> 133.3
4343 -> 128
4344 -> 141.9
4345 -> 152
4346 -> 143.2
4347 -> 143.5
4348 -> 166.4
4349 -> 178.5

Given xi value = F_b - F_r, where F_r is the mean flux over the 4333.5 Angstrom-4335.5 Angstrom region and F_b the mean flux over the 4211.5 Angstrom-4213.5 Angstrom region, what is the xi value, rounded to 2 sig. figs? -34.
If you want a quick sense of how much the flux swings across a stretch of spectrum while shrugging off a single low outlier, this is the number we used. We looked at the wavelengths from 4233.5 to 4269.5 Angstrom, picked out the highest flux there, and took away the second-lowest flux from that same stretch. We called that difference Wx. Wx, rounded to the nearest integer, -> 39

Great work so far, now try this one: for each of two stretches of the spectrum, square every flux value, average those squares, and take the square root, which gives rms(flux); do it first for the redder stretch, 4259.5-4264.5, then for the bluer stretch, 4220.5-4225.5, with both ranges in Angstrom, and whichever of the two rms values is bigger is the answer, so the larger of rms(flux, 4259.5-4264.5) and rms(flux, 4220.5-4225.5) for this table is 131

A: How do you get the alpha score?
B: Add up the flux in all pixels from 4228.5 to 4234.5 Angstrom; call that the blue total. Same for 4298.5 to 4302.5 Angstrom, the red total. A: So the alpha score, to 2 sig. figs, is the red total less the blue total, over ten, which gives -40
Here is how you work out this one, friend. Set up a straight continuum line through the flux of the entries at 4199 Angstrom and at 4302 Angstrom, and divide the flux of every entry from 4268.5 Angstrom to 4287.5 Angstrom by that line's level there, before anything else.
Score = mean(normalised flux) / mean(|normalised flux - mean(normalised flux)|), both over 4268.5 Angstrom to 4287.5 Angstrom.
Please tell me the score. 17.6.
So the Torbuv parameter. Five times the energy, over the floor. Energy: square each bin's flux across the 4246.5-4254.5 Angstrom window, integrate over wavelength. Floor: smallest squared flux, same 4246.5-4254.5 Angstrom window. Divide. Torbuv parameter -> 51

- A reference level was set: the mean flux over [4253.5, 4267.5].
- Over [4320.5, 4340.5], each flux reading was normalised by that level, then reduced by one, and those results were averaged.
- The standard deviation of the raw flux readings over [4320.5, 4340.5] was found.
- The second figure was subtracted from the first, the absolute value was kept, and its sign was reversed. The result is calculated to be -13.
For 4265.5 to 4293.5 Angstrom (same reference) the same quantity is -11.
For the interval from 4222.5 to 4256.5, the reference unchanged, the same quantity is -10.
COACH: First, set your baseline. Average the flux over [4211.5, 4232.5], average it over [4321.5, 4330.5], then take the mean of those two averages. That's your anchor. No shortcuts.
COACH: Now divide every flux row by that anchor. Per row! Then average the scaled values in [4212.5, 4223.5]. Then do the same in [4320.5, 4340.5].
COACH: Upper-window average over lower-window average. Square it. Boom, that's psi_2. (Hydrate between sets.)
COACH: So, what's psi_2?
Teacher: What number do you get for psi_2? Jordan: 1.3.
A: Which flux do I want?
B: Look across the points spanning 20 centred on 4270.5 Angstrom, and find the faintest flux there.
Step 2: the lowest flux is 102.3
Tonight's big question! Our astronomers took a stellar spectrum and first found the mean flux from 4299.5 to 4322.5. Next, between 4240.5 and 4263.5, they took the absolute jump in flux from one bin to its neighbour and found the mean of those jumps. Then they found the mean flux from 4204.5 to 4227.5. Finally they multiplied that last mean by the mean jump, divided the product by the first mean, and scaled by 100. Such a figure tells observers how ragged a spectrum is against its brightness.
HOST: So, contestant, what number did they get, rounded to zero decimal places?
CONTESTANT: 561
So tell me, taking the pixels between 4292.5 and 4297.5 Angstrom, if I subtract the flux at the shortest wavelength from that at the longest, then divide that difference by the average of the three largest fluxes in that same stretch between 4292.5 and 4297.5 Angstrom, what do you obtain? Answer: -0.233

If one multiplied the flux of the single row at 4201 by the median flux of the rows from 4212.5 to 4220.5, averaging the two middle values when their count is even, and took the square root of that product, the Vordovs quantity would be 118.5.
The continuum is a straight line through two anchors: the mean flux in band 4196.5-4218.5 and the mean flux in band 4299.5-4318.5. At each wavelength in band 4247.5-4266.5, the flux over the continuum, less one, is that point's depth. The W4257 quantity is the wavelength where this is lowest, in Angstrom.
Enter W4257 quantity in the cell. 4251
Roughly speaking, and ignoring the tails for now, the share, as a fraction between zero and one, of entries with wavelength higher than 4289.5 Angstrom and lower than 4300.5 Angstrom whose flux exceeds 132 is 0.2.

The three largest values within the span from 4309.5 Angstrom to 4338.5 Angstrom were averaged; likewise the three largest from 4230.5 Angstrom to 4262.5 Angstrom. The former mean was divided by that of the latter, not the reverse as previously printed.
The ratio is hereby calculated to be 1.13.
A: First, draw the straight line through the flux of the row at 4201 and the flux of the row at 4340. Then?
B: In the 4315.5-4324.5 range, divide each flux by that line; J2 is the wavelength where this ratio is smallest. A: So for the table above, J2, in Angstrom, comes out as 4324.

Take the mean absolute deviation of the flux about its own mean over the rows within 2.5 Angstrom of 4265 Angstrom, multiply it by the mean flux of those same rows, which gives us 878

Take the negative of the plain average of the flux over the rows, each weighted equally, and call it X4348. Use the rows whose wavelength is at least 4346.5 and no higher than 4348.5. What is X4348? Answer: -155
